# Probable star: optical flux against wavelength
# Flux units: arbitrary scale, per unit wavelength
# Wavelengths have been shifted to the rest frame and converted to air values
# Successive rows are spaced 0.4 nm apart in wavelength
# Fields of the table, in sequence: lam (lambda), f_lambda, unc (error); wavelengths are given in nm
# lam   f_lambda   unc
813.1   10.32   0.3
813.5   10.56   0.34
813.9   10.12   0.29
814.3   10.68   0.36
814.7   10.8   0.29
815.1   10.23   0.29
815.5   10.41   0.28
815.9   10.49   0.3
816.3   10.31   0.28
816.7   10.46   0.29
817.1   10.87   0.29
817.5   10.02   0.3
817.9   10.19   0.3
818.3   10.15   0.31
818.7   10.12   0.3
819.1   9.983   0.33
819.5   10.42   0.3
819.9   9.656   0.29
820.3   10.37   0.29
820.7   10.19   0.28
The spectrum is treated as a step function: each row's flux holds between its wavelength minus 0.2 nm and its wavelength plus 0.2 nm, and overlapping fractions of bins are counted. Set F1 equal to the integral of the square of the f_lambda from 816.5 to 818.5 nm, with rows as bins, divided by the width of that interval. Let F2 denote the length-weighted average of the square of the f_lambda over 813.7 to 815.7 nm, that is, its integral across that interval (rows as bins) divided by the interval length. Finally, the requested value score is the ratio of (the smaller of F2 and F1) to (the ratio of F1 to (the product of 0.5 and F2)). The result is 54.6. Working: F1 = 107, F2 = 109.2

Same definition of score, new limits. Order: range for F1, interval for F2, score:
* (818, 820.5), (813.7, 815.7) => 54.6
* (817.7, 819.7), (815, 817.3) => 54.8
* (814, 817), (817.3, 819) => 47.6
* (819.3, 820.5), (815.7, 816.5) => 54.1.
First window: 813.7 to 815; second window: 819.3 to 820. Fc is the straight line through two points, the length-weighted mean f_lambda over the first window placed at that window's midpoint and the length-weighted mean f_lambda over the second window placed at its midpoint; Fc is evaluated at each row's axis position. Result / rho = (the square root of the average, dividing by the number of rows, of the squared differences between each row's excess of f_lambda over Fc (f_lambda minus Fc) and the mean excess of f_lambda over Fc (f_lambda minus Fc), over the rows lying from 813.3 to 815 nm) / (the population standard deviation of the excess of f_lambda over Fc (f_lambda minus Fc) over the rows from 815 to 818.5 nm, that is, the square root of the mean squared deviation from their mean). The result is 1.22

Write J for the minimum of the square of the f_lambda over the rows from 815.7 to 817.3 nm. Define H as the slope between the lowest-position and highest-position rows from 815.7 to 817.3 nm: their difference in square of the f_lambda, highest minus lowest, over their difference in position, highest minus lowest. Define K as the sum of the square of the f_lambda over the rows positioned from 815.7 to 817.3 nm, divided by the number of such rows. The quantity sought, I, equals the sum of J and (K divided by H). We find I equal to 123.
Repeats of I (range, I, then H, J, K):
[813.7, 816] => 131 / 4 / 102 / 109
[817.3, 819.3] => -121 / 0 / 100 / 102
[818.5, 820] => 80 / -8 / 93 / 101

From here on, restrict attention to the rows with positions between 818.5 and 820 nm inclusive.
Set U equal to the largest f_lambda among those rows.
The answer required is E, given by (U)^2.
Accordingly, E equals 109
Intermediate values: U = 10.42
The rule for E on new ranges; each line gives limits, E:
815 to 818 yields 118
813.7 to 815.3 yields 117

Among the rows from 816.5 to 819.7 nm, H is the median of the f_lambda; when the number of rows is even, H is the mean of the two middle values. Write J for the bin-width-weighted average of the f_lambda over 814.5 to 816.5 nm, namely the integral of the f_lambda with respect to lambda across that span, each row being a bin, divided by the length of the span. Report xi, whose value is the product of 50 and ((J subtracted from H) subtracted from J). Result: 536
